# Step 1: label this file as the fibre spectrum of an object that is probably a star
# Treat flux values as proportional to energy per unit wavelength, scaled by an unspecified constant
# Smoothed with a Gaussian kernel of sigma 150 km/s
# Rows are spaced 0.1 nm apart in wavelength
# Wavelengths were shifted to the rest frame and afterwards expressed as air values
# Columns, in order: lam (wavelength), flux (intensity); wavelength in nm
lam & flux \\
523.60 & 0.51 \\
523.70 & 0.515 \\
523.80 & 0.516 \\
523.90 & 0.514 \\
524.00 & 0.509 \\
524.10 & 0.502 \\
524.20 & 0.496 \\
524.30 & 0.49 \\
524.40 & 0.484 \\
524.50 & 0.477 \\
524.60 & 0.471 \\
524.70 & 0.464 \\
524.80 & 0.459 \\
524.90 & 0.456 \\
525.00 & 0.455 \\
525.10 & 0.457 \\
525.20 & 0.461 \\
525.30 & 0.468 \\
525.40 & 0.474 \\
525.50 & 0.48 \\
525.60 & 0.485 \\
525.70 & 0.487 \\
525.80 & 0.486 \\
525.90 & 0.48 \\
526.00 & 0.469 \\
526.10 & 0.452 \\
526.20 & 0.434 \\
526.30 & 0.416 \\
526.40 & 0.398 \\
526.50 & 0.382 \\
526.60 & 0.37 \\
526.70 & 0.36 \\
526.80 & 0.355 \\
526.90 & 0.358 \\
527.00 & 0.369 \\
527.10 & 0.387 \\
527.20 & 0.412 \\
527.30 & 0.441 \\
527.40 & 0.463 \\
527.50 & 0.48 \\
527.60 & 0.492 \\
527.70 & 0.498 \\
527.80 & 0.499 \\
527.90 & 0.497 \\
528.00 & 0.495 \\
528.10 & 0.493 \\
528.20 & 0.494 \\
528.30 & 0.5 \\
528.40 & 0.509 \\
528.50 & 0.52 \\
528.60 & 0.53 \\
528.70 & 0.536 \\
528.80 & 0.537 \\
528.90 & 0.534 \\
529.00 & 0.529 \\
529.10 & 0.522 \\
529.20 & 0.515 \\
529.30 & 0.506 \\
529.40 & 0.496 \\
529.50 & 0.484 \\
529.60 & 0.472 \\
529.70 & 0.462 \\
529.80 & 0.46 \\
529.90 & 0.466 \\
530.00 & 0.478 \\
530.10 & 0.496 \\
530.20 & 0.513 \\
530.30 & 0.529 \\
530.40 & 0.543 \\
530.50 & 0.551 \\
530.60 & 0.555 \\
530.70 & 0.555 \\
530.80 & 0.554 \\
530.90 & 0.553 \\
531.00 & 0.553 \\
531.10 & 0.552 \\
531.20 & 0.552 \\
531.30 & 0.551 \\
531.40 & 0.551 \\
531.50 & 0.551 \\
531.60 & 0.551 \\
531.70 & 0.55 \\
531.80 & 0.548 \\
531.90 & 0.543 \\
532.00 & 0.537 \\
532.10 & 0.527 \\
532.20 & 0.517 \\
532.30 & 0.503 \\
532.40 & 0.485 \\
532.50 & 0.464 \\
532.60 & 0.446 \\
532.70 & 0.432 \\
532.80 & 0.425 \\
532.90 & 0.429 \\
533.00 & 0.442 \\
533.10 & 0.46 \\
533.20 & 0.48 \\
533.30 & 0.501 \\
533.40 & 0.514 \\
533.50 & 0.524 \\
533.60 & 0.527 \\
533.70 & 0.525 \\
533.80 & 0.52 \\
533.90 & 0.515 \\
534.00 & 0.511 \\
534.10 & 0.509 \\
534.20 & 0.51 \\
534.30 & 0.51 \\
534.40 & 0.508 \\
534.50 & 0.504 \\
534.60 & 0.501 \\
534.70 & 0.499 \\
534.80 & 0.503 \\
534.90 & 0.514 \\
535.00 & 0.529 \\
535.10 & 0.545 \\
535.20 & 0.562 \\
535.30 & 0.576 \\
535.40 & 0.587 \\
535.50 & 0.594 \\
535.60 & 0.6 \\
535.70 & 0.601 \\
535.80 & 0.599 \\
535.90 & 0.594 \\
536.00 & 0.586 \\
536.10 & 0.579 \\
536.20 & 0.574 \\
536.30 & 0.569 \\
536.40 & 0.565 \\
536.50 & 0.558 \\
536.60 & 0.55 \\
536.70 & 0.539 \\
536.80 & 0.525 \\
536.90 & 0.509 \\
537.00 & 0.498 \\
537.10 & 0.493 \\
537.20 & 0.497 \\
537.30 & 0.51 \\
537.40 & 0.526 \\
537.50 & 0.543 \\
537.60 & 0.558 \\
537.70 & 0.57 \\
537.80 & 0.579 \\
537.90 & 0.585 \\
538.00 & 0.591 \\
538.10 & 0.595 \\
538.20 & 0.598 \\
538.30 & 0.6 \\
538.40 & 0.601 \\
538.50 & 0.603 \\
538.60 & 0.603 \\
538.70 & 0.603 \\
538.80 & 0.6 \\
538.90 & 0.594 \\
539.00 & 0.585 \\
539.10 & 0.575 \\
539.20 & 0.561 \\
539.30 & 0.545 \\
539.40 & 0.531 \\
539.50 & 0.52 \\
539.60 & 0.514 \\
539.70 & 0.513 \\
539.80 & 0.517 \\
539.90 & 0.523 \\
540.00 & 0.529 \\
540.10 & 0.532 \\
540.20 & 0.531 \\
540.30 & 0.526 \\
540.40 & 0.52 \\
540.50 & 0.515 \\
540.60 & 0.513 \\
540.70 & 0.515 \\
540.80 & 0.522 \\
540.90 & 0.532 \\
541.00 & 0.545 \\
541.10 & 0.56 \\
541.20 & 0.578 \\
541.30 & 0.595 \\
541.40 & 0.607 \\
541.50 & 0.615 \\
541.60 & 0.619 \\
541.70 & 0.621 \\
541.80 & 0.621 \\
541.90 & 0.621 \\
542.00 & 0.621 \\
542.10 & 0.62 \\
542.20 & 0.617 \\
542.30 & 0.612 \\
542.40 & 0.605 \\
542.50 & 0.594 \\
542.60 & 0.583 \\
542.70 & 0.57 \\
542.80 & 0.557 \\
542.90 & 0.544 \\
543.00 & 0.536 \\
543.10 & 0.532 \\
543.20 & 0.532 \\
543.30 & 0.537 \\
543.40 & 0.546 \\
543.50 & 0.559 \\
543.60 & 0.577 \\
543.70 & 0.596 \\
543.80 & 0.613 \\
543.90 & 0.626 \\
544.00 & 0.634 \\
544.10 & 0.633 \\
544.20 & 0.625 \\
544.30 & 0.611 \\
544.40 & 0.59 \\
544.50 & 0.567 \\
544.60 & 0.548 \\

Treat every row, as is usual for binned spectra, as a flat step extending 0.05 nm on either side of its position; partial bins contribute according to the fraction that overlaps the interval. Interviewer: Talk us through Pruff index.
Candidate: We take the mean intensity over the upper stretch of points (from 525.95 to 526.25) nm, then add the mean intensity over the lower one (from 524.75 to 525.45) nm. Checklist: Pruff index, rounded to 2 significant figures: 0.91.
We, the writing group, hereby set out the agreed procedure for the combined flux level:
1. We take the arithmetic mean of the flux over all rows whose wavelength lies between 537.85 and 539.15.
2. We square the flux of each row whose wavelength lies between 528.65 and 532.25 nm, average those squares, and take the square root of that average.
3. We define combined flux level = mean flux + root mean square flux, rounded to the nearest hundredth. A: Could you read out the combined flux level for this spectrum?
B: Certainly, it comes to 1.12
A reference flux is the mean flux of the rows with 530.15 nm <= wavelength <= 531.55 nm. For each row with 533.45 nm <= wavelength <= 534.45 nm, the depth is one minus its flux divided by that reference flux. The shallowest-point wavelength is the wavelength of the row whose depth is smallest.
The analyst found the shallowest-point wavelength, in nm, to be 533.60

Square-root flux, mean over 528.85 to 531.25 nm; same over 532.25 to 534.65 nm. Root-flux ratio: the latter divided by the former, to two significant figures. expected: 0.97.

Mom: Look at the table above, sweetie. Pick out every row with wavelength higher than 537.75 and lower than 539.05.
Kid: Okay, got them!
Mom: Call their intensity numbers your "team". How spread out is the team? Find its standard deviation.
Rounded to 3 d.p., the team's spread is 0.008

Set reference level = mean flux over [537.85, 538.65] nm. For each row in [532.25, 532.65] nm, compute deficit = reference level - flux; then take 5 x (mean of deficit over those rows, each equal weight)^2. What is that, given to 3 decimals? 0.075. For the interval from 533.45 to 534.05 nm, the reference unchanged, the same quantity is 0.029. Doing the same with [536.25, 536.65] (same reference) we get 0.007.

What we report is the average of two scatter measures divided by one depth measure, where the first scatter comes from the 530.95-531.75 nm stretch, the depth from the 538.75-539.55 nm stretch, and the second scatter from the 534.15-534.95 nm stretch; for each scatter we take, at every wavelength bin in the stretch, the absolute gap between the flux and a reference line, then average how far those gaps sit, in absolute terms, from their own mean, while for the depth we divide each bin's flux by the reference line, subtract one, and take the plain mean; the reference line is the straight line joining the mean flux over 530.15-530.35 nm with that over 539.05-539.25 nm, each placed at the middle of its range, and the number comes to -0.46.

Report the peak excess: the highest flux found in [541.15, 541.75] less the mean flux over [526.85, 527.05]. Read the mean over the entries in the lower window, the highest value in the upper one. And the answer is 0.26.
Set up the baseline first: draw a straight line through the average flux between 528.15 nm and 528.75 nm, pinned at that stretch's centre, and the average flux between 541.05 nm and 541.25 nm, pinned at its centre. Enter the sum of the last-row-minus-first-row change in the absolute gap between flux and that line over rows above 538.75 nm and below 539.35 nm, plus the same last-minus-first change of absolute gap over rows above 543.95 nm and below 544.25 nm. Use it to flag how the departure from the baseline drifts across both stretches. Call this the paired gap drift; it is -0.035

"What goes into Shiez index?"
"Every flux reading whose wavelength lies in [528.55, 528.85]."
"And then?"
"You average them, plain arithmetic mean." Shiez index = 0.534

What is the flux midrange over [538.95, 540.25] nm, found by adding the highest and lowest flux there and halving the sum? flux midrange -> 0.549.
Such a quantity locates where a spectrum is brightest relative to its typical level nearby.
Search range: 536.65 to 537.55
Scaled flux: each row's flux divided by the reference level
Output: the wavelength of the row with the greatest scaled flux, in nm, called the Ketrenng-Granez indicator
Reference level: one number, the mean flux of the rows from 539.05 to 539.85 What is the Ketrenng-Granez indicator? 537.50 nm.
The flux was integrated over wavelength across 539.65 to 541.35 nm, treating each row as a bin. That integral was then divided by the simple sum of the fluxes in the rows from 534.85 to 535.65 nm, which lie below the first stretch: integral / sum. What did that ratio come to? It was 0.20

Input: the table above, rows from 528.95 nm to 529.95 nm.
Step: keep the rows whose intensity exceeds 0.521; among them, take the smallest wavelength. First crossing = 529.00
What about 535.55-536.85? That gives 535.60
